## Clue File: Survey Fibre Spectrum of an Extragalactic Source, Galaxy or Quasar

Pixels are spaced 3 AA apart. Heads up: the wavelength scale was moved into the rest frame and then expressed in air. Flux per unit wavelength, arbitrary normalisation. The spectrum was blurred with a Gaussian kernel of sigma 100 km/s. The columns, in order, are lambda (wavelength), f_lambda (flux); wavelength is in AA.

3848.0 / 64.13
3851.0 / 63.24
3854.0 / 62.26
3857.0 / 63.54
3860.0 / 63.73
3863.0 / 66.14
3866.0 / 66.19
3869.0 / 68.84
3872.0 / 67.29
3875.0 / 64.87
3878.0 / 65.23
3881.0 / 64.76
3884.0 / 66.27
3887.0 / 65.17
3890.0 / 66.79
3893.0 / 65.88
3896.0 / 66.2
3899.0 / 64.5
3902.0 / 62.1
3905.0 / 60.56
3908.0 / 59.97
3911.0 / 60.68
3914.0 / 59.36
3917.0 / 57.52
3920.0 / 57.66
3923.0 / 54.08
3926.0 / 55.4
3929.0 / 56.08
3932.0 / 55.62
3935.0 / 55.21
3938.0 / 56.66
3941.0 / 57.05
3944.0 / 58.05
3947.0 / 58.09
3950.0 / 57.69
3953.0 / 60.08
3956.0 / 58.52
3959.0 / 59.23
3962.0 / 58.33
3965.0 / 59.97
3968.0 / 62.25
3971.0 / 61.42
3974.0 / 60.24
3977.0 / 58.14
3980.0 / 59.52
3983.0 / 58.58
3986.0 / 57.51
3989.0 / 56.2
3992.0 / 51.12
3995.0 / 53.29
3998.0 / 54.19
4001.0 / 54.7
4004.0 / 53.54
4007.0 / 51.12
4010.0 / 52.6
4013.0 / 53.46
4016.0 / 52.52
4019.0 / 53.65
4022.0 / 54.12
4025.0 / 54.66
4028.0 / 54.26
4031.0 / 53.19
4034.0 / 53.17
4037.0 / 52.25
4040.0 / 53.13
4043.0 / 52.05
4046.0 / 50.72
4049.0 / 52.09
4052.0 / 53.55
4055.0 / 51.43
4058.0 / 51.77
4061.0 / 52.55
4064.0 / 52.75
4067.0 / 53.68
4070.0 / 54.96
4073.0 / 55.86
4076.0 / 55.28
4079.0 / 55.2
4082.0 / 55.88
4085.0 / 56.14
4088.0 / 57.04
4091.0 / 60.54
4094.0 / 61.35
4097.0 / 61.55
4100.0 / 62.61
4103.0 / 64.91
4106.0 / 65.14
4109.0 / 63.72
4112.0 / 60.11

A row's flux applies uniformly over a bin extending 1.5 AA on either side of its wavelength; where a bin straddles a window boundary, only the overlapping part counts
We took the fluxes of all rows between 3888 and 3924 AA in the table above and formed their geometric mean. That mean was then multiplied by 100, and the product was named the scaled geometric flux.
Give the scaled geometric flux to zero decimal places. 6116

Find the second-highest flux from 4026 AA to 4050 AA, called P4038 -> 53.19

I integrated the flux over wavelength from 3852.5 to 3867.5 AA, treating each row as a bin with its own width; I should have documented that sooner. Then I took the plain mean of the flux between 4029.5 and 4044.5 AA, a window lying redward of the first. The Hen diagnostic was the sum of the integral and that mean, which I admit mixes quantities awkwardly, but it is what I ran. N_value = 1018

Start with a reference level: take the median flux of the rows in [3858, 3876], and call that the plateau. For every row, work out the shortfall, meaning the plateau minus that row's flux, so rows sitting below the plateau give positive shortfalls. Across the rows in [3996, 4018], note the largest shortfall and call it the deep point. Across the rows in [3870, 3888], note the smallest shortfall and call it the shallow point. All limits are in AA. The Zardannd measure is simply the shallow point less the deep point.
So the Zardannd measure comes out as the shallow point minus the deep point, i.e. -16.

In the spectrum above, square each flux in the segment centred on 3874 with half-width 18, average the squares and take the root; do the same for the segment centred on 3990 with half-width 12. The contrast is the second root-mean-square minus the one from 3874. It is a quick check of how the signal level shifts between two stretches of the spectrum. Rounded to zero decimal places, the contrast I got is -10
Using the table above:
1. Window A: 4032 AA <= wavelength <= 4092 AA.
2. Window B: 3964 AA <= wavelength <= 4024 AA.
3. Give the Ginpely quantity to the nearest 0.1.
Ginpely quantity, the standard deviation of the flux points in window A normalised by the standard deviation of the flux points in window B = 0.7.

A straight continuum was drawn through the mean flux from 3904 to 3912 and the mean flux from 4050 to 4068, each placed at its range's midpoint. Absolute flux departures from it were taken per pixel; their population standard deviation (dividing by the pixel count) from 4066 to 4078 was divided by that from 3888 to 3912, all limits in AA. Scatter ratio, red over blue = 0.43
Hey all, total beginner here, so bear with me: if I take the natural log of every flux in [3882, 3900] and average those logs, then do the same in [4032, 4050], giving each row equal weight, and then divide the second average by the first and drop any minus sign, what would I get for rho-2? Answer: 0.94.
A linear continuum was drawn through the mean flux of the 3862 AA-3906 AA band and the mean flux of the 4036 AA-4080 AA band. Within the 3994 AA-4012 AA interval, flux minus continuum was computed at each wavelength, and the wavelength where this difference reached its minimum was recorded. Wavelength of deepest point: 4007.0 AA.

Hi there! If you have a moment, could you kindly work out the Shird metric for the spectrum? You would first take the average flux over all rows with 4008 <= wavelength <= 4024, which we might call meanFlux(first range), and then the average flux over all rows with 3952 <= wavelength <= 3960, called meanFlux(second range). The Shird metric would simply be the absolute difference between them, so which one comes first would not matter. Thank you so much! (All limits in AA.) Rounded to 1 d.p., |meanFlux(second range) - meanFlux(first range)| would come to 6.0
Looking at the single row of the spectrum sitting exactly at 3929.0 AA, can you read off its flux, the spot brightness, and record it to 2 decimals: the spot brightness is 56.08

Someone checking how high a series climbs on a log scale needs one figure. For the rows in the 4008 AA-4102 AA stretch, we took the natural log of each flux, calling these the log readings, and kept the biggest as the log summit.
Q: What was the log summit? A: 4.14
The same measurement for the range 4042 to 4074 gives 4.02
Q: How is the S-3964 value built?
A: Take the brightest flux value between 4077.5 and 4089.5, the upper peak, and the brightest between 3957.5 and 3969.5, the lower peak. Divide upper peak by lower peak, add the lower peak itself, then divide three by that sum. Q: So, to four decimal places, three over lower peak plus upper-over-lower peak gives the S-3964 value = 0.0475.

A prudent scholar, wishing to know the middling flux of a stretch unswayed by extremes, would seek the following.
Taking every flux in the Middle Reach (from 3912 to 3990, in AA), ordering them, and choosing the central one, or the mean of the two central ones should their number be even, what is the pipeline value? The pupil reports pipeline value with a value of 58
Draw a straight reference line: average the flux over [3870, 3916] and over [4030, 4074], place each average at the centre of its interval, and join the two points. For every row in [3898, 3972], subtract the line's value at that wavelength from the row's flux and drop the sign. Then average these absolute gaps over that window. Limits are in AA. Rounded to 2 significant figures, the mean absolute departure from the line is 3.1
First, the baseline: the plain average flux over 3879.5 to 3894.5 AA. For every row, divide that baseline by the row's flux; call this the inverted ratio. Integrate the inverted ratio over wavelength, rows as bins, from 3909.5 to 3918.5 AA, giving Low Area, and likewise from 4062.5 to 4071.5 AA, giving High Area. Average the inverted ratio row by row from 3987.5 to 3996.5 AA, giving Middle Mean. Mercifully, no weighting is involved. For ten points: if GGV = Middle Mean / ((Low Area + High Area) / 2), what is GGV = 0.117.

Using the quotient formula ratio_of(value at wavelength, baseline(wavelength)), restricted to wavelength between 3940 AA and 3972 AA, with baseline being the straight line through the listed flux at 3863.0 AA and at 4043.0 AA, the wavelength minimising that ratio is 3941.0 AA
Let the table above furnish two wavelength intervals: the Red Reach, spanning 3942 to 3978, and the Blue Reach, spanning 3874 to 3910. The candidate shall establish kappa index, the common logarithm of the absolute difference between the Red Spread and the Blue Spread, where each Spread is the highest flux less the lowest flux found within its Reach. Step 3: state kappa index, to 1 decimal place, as 0.4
